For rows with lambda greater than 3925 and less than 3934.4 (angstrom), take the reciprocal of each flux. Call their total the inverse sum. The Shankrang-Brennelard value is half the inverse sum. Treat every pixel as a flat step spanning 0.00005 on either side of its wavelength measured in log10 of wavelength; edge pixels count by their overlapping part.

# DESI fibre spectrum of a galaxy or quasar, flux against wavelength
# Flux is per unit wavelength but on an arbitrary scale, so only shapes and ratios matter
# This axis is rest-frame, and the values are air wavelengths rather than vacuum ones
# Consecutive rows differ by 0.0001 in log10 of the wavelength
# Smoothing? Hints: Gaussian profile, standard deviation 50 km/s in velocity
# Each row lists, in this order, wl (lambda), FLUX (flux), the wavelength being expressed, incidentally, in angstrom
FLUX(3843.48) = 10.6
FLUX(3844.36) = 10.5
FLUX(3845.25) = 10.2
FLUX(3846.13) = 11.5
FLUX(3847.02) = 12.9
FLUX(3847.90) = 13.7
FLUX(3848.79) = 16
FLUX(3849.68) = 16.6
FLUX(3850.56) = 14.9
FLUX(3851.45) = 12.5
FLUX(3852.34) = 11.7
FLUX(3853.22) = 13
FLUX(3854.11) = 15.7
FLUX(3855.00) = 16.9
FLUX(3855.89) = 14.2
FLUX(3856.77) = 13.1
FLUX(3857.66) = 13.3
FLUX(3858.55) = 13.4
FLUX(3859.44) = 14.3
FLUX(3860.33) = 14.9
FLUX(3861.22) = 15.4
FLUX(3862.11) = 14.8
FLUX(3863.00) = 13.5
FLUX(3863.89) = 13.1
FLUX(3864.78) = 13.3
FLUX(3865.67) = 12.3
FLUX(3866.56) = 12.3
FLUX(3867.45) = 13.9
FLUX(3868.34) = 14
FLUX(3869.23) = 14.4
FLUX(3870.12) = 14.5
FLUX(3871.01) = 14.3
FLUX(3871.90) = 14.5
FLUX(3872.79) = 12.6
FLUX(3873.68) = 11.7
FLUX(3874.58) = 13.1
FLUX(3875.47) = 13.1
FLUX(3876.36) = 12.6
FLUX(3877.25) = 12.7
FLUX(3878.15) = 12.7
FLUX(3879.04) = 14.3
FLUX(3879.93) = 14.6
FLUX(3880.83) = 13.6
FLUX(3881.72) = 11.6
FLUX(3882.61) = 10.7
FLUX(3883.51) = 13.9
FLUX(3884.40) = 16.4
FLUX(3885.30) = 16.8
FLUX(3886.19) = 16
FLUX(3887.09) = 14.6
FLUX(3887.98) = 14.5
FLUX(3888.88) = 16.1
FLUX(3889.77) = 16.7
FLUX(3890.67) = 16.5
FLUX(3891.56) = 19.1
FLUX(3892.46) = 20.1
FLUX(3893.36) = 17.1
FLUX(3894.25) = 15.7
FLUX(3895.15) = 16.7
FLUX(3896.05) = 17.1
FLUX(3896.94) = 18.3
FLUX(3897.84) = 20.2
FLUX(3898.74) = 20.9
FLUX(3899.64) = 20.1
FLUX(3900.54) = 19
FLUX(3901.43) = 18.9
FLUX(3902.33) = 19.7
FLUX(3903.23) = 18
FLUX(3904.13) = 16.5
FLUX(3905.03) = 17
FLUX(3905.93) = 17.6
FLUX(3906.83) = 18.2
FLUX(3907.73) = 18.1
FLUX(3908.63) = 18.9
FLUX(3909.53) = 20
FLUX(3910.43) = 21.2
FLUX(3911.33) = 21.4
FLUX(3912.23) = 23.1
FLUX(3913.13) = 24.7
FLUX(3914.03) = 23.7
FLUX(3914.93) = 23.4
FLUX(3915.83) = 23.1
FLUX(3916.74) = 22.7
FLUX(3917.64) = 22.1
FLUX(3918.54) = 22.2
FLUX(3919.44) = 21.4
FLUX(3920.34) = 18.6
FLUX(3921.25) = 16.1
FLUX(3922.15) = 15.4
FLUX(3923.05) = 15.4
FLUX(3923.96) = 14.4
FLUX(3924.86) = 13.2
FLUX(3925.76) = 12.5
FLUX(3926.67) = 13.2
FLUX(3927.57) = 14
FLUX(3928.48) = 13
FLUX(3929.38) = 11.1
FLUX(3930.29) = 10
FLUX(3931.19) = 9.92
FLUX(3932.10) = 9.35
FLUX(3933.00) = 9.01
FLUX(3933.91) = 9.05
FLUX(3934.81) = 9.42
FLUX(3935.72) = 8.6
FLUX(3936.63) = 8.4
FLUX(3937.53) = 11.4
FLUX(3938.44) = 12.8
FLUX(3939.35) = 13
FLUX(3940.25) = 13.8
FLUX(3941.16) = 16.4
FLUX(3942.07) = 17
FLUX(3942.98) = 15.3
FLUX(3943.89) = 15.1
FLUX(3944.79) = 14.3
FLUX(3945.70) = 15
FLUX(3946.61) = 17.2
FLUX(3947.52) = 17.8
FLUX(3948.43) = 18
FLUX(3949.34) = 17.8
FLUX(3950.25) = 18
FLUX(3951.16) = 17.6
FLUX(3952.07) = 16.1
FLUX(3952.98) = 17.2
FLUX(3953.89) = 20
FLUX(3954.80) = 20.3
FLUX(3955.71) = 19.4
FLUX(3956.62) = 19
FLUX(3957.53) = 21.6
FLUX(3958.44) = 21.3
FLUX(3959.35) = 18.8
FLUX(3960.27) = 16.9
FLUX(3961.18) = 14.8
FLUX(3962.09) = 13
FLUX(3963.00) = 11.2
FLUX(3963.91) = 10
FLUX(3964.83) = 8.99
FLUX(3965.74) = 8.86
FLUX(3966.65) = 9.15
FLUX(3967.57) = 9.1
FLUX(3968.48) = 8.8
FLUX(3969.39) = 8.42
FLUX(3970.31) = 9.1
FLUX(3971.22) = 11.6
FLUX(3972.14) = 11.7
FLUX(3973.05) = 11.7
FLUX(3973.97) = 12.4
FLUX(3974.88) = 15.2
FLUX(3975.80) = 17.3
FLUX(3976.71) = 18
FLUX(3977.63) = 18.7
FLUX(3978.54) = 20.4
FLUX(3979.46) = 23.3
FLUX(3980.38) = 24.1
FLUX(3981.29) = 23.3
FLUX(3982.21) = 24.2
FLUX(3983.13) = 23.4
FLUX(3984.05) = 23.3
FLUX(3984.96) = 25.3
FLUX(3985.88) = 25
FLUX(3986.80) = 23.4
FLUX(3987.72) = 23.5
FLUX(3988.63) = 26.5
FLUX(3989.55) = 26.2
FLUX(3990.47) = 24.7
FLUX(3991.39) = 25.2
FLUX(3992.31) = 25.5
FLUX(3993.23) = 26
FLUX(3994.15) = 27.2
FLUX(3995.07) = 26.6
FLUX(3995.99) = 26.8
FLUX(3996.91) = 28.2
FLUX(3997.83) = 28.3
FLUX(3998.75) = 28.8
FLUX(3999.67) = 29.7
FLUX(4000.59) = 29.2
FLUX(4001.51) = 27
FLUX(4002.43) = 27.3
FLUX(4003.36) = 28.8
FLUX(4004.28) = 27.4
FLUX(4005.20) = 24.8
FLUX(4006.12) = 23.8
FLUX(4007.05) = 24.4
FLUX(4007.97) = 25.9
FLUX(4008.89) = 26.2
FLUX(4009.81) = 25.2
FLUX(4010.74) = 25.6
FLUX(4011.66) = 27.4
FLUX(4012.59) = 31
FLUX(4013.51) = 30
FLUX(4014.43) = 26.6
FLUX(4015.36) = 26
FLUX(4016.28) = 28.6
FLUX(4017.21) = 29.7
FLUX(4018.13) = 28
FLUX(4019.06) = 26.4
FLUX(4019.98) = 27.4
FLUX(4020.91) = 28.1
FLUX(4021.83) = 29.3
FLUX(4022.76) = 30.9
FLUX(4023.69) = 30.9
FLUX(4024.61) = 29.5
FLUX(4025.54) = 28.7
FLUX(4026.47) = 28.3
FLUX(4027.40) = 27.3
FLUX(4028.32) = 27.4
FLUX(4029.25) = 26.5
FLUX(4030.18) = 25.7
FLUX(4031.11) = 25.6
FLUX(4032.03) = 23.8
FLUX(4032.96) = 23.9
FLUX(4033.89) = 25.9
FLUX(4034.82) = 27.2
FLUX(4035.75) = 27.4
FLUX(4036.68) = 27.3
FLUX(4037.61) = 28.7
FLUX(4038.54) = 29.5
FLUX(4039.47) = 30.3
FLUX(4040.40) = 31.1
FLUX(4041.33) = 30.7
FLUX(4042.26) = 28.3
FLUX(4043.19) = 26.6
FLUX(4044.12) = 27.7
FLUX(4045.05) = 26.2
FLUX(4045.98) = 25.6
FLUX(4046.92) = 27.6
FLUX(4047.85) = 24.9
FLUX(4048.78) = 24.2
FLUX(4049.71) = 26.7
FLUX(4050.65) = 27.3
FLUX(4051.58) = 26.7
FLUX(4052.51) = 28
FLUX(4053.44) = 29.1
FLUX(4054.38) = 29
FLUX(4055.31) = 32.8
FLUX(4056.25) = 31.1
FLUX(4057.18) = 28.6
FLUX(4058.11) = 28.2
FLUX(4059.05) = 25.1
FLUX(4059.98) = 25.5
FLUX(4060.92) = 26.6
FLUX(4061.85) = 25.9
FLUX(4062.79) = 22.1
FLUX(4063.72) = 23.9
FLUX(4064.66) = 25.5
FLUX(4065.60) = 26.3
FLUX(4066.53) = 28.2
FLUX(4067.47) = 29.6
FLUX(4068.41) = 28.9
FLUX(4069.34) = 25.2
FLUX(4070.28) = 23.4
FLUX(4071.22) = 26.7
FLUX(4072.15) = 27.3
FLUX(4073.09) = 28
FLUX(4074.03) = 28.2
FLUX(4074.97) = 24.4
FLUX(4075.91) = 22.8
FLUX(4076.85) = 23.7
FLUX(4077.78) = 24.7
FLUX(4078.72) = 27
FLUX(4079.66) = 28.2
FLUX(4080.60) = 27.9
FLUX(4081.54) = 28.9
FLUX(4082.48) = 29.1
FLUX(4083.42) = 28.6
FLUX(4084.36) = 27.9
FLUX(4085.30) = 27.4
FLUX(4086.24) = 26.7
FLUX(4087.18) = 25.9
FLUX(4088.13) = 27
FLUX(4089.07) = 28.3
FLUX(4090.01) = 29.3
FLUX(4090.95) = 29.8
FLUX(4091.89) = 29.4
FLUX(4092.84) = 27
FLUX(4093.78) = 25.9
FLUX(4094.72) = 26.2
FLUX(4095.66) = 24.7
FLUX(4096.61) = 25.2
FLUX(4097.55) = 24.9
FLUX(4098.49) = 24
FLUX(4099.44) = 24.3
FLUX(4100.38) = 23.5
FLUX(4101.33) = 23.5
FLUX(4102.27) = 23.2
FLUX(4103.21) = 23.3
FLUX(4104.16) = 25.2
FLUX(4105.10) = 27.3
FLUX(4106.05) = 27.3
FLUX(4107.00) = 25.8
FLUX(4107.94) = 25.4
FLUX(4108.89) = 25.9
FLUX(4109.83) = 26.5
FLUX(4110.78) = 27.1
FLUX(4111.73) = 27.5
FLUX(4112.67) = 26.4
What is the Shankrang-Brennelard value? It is 0.46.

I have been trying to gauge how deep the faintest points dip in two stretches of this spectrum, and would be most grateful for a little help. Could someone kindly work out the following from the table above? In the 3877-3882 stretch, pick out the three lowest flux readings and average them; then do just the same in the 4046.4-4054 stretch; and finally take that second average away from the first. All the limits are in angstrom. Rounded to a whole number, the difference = -13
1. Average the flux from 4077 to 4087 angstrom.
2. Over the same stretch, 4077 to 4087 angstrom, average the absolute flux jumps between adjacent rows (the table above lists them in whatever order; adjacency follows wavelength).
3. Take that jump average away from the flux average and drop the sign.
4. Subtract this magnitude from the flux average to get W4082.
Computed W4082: 0.82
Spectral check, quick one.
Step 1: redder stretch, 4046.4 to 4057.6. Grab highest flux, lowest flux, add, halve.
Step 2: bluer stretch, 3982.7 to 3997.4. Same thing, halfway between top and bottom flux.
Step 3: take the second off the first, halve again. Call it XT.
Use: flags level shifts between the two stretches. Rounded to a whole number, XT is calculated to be 1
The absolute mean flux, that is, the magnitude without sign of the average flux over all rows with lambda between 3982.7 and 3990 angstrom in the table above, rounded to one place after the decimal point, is 24.6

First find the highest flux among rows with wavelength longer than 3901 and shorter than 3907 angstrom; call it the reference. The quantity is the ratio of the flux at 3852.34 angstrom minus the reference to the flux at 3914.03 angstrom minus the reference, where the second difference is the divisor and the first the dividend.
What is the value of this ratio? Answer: -2.0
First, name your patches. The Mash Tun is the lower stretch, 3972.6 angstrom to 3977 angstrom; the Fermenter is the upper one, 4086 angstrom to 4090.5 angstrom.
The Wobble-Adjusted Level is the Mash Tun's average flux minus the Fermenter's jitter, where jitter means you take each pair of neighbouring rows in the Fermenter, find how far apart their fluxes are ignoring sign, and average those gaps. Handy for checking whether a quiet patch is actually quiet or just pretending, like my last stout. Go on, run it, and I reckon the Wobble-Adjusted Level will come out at 14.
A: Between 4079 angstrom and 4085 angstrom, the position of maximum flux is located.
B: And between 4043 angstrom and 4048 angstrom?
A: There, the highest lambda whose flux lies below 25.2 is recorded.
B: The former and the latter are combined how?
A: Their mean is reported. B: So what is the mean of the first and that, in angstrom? 4065.2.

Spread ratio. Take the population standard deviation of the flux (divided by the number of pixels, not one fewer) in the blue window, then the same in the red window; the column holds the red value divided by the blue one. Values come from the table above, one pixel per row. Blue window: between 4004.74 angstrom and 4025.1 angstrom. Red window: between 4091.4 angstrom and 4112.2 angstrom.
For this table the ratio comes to 0.73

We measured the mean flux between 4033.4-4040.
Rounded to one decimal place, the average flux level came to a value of 28.0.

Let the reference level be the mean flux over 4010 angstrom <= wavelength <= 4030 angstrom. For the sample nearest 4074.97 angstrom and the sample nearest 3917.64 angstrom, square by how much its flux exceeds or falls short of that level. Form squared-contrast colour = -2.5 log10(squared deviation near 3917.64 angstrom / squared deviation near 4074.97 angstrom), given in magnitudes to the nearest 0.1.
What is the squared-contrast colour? -1.0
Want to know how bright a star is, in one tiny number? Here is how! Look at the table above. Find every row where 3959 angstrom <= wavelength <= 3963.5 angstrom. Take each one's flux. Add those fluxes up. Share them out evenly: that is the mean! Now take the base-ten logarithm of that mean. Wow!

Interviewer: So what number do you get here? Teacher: 1.17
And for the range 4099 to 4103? 1.37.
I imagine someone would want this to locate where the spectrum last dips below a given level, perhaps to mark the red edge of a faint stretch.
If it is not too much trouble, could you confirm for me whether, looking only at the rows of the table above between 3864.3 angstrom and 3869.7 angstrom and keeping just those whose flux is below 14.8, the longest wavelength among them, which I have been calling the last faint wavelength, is 3869.23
